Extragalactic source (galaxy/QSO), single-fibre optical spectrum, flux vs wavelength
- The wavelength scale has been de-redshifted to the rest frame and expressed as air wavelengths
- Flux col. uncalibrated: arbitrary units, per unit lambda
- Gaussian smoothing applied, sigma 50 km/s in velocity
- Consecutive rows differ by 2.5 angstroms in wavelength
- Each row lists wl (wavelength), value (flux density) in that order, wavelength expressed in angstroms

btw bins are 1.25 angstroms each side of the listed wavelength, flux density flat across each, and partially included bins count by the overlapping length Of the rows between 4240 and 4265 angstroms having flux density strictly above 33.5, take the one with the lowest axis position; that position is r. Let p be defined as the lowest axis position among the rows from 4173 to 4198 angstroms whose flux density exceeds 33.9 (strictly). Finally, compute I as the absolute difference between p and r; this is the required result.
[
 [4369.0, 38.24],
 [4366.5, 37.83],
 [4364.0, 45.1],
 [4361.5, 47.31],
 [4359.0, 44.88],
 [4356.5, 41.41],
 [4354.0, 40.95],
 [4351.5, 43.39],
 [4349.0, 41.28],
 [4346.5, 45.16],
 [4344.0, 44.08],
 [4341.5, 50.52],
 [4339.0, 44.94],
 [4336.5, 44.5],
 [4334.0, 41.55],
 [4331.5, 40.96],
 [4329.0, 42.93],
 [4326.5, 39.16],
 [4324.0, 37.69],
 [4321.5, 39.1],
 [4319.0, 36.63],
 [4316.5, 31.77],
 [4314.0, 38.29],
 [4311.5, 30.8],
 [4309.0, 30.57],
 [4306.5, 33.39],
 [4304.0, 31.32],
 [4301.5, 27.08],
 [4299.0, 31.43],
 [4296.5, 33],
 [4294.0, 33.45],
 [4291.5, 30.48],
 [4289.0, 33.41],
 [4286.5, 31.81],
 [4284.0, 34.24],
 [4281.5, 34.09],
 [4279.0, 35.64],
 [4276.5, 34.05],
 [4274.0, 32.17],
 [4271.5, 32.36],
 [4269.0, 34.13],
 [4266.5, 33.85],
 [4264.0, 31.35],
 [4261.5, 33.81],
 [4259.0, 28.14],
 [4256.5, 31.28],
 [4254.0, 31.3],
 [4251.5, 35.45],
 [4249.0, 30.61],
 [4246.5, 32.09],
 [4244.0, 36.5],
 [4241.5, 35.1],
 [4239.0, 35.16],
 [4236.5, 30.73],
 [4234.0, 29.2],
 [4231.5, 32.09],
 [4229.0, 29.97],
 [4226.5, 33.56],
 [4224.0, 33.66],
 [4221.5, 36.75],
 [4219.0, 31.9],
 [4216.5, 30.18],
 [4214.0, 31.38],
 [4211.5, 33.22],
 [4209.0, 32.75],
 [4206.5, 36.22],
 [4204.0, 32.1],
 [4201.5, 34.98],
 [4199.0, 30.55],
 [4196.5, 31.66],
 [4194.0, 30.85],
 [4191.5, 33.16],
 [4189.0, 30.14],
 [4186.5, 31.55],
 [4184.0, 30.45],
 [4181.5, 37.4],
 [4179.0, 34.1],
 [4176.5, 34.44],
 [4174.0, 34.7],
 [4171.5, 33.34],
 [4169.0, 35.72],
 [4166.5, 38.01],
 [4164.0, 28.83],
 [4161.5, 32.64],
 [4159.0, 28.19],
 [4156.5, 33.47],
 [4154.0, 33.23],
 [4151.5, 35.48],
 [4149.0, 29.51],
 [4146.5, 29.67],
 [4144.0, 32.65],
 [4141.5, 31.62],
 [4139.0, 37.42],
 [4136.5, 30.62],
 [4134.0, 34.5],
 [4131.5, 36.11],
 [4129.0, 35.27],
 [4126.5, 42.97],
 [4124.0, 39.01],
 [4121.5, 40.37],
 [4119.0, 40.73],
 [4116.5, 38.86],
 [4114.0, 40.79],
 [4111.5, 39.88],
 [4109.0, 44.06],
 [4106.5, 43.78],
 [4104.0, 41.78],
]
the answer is 67.5 angstroms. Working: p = 4174.0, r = 4241.5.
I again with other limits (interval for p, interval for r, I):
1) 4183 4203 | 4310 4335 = 112.5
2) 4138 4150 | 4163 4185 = 27.5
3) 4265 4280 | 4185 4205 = 67.5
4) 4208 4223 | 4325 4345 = 105.0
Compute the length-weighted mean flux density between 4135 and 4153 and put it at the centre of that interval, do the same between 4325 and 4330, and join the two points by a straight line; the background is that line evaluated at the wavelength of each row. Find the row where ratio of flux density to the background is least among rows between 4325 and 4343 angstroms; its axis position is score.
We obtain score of 4326.5 angstroms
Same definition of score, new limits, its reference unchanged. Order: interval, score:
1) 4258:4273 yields 4259.0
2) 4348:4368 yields 4366.5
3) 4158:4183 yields 4159.0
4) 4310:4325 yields 4311.5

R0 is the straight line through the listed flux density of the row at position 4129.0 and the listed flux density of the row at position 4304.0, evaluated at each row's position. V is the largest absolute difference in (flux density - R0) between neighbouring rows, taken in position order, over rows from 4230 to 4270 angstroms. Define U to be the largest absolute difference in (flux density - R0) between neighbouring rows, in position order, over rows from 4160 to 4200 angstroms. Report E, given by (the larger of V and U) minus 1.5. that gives 7.74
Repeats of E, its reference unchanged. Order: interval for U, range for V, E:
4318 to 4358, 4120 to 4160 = 6.14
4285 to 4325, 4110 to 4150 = 6.14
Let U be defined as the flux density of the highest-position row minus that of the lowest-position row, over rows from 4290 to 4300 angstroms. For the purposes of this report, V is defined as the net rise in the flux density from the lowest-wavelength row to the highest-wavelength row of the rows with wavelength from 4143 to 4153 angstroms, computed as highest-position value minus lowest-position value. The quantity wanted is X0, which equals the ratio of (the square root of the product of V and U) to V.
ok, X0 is 0.6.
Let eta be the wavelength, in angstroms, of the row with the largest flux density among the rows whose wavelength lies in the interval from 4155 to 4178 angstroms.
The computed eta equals 4166.5 angstroms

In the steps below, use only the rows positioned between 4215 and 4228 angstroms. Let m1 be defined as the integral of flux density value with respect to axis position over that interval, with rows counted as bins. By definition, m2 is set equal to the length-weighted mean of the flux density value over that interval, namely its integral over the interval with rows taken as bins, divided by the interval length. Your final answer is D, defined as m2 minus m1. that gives -397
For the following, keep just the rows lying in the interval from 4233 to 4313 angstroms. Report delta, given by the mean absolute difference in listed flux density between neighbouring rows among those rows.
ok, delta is 2.2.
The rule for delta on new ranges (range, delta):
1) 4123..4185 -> 3.5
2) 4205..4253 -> 2.4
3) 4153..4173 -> 3.9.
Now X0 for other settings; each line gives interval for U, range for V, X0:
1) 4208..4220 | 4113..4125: -0.7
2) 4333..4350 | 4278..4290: -0.3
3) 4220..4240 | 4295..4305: -1.0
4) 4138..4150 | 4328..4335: -2.4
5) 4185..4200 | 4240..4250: -0.5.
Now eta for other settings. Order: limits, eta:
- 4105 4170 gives 4109.0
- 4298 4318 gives 4314.0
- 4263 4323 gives 4321.5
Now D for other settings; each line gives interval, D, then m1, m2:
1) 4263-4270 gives -199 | 232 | 33.1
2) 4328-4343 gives -620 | 664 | 44.3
